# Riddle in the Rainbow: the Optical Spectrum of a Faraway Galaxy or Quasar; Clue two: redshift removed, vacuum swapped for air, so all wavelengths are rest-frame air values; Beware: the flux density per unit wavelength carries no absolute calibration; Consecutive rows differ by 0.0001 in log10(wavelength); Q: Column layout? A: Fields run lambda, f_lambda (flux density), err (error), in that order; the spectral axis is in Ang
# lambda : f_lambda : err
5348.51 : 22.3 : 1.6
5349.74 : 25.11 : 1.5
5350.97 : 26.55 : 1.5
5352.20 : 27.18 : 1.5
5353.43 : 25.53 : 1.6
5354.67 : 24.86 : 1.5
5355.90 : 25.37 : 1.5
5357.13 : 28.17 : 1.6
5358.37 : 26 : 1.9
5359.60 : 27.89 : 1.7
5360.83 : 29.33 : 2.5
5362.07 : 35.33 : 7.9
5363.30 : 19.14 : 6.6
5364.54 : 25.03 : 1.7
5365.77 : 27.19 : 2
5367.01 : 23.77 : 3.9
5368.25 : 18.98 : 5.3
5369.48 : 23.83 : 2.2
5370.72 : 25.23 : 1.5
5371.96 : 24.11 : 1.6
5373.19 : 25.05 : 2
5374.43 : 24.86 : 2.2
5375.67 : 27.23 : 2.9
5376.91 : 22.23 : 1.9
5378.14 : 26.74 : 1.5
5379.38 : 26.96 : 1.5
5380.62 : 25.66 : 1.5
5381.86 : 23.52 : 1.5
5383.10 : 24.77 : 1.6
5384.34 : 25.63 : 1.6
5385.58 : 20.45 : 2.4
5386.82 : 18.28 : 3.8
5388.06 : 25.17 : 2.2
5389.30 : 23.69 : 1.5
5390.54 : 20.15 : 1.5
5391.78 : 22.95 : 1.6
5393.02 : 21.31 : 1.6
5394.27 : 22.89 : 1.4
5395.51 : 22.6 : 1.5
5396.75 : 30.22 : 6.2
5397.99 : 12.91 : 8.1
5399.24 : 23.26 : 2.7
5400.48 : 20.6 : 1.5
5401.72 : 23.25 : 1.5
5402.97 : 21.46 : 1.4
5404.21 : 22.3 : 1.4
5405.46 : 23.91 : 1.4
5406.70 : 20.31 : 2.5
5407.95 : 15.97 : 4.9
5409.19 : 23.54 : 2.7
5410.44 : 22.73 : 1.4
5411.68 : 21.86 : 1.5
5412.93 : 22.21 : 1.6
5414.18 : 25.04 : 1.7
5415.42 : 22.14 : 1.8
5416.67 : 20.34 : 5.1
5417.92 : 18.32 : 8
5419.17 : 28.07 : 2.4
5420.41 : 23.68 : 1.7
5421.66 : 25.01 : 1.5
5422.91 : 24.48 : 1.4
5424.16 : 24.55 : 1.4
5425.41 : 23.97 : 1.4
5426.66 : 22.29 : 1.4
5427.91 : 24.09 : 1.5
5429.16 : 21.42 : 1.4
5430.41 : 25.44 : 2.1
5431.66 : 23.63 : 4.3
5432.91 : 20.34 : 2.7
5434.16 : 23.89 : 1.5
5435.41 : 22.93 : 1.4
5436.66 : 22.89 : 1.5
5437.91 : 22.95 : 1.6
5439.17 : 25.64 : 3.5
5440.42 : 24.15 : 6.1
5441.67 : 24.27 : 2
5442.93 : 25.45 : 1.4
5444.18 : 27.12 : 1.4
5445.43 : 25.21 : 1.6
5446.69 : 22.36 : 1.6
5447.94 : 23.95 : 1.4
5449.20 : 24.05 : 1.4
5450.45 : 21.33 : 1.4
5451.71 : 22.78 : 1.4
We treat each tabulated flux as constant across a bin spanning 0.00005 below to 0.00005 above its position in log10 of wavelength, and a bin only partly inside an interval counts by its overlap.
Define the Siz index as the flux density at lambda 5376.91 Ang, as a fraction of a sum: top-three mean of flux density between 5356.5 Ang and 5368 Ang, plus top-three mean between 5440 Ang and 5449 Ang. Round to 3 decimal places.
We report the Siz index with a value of 0.391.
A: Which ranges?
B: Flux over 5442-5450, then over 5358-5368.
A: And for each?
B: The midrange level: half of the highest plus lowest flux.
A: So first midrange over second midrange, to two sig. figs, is 0.91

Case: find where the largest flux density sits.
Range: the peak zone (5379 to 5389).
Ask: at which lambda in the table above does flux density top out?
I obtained 5379.38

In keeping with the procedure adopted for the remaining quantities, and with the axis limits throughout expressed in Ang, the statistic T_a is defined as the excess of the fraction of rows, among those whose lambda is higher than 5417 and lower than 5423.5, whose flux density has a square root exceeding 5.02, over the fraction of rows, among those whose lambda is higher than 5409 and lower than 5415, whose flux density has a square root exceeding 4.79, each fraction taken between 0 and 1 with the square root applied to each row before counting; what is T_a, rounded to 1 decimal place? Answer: -0.2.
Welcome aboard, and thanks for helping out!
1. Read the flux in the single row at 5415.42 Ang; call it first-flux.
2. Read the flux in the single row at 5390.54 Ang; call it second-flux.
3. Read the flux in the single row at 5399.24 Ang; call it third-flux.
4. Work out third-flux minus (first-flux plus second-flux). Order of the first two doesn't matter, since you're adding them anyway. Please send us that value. -19.0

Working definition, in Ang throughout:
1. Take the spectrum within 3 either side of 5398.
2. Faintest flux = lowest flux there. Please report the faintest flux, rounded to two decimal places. 12.91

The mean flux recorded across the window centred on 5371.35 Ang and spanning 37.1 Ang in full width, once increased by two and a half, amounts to 27.5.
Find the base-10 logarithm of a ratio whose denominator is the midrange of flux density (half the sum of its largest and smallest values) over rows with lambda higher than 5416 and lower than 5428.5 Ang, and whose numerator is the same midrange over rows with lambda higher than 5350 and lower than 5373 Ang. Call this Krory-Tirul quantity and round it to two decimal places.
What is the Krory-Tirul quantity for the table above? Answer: 0.07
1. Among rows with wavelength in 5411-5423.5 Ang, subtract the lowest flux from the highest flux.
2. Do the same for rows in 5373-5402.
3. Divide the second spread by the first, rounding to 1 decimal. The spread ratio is 1.8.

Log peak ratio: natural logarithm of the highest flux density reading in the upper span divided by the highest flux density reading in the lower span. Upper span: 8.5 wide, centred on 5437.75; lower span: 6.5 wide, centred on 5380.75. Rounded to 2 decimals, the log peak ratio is -0.05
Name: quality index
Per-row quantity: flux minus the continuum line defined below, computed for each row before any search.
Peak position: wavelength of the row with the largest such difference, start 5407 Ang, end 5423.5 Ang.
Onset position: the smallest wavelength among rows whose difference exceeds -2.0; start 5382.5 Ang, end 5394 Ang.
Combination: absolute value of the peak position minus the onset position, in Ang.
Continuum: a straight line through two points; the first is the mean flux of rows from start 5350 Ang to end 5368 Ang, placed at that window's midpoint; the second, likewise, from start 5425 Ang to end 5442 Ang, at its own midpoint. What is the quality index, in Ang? 36.1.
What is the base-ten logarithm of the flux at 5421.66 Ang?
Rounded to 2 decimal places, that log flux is 1.40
